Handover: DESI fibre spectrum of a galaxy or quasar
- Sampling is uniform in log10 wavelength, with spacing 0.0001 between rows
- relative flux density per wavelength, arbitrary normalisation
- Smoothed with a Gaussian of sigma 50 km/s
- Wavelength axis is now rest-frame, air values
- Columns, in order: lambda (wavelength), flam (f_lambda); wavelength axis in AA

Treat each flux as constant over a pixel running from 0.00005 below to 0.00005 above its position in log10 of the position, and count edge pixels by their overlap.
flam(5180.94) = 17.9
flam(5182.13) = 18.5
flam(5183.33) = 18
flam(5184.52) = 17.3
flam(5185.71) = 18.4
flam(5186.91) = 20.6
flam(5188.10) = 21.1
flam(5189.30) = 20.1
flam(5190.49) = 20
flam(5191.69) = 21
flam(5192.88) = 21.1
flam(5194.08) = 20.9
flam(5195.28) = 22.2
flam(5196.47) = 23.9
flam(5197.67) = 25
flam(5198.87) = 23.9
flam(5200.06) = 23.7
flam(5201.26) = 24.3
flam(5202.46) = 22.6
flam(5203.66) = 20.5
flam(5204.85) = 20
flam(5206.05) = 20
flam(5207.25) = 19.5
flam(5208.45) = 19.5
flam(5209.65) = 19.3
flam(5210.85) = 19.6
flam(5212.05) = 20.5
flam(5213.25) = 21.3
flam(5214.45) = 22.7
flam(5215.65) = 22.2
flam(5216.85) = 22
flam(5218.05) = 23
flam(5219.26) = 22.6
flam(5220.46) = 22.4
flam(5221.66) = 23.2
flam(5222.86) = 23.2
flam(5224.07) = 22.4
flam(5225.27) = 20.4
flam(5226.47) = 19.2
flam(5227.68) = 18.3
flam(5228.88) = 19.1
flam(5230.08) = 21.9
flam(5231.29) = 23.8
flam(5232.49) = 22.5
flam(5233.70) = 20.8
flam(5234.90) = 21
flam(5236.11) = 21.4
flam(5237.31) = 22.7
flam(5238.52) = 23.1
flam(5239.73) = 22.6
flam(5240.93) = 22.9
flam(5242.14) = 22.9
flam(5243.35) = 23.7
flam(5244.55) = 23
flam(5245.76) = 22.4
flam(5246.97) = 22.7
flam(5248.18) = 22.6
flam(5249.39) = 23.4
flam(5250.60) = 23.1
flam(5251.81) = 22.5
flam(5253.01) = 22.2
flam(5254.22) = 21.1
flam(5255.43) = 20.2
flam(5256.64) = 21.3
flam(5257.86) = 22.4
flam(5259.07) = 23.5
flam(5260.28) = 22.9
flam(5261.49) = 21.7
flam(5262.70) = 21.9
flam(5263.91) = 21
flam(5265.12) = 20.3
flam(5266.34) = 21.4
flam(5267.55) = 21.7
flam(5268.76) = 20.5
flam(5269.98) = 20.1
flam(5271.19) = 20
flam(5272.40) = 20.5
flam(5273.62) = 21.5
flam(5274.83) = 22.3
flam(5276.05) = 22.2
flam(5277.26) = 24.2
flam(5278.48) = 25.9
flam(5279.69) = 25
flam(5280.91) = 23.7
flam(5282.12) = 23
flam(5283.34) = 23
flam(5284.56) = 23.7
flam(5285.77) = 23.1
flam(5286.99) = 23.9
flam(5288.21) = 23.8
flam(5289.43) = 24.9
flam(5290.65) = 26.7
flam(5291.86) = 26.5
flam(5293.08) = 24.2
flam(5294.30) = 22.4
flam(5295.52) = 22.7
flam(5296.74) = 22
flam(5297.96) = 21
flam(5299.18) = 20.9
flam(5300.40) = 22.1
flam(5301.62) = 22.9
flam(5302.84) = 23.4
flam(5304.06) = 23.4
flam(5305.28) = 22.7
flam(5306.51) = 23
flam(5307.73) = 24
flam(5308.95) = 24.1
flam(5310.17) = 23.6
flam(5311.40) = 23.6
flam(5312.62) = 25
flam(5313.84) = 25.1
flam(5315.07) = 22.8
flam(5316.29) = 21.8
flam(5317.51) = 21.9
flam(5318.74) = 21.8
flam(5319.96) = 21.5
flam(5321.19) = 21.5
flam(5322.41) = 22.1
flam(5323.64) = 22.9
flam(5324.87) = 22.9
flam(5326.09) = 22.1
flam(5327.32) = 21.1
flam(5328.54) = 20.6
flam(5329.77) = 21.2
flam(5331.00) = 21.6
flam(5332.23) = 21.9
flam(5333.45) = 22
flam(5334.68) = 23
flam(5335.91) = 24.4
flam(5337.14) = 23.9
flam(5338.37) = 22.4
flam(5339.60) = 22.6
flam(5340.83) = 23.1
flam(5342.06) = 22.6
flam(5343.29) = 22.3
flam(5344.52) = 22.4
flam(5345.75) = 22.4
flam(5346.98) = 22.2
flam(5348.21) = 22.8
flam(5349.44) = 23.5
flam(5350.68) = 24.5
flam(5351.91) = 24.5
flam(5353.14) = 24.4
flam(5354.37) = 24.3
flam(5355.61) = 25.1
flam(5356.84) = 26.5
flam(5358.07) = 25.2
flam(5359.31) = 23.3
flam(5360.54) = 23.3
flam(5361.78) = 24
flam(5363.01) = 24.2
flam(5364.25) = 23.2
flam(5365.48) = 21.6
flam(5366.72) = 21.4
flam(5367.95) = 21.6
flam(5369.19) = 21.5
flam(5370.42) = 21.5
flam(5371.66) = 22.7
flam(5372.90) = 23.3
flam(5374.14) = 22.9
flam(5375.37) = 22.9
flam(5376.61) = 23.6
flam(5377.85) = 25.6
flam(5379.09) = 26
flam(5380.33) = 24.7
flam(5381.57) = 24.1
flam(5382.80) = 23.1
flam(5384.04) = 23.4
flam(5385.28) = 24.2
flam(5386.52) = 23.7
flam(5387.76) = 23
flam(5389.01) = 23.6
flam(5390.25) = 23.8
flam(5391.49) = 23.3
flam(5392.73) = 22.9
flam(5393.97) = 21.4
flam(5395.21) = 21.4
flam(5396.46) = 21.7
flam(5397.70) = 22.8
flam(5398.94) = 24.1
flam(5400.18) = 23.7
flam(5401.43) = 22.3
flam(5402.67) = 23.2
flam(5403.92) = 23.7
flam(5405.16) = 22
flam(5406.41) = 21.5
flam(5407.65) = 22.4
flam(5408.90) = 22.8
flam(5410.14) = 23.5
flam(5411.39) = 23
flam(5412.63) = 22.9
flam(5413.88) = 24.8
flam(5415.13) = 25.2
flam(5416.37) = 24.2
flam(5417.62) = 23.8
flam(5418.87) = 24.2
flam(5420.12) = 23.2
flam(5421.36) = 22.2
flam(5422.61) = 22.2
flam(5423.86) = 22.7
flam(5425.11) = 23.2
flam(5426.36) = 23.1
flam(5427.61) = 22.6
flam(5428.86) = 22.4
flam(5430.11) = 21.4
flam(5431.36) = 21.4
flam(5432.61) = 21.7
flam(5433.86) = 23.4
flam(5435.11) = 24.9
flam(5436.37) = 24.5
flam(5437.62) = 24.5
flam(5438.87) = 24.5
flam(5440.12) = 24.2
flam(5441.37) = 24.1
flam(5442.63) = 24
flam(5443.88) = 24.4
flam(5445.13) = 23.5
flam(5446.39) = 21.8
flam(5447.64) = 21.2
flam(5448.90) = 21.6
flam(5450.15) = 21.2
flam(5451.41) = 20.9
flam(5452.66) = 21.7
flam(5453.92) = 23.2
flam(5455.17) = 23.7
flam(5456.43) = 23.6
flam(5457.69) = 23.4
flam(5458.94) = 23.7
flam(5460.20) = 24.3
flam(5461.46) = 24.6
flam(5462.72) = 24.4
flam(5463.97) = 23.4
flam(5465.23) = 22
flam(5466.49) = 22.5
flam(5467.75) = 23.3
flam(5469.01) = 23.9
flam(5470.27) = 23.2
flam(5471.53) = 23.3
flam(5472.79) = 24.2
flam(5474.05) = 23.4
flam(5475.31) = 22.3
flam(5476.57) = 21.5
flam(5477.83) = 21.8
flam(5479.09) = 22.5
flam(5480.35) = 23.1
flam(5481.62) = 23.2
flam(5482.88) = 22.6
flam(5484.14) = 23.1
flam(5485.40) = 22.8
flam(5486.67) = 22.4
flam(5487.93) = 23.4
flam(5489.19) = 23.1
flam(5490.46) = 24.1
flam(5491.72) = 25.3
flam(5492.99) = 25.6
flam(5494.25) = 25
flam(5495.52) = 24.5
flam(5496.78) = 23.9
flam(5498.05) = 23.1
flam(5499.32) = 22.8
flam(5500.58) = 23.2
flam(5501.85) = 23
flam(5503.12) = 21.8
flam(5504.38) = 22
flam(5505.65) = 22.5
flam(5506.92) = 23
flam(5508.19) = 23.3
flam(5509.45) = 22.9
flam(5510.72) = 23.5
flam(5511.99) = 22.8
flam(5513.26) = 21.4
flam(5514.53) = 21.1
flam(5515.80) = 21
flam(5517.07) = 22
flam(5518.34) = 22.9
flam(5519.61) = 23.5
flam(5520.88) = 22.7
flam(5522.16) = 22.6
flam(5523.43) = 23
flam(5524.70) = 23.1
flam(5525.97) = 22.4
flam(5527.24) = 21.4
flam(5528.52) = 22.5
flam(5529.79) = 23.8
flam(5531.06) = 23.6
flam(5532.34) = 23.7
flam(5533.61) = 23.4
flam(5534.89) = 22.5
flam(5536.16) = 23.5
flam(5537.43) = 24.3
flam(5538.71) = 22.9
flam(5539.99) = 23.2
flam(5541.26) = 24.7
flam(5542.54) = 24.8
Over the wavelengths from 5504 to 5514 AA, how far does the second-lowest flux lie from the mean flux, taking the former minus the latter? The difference -0.67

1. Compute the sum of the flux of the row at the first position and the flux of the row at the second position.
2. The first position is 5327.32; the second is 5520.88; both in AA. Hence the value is 43.8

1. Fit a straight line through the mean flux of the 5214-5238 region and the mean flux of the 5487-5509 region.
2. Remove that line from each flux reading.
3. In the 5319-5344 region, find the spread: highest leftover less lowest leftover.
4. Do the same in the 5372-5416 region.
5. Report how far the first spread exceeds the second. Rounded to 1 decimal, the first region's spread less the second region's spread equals -1.0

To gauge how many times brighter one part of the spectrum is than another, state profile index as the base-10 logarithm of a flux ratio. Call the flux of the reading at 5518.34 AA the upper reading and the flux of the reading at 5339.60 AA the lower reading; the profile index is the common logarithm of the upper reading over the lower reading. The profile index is 0.006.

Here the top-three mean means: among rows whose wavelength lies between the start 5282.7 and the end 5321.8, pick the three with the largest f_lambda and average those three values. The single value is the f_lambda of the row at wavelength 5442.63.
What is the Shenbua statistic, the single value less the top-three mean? -2.1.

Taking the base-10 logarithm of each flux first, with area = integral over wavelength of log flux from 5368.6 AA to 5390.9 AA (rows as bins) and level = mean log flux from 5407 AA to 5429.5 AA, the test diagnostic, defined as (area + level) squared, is 1020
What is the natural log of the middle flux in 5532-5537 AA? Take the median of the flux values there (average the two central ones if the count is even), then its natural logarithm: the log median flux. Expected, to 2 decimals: 3.15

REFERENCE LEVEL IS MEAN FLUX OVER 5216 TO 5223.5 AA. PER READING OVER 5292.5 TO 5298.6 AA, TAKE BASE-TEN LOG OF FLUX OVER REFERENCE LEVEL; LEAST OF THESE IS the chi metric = -0.034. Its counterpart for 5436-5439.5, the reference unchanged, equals 0.033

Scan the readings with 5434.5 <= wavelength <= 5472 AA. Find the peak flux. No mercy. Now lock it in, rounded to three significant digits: 24.9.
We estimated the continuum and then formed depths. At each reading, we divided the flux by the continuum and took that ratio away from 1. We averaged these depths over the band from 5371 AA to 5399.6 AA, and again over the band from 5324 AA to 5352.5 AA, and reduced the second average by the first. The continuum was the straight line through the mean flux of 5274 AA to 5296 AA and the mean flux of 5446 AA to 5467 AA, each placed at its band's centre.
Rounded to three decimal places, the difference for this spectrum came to 0.047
